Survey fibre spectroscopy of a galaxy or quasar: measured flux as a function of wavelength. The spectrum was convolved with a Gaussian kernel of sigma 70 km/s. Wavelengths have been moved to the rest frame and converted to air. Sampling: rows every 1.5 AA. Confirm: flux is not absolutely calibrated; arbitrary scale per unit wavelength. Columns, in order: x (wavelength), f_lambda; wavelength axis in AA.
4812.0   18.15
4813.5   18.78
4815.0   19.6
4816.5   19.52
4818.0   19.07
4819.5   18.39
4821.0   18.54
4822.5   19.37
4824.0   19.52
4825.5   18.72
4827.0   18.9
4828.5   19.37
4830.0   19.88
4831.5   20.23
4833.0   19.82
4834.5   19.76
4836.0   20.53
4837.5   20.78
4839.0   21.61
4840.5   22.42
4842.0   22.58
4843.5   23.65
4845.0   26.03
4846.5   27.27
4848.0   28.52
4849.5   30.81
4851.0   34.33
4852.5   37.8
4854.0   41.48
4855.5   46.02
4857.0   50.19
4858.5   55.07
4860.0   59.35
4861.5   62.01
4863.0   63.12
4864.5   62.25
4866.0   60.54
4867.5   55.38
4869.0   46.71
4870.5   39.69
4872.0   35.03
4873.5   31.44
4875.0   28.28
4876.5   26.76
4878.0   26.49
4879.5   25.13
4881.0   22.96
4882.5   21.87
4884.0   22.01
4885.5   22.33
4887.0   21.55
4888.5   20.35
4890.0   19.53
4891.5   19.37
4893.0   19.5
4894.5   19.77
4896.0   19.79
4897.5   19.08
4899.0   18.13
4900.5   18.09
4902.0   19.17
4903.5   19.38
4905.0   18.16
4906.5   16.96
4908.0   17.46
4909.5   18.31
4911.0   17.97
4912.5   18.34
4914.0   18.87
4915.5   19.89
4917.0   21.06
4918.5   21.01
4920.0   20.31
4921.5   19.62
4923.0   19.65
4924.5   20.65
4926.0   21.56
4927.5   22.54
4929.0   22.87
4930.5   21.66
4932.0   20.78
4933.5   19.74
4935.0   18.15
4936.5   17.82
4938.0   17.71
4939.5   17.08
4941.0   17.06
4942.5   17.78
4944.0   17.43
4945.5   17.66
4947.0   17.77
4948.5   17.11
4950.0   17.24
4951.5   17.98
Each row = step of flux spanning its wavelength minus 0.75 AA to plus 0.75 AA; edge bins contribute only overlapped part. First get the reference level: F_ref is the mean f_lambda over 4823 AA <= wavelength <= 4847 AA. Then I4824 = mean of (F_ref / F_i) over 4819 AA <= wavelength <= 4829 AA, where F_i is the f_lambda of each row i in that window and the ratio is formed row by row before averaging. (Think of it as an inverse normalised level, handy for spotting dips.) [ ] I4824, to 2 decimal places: 1.12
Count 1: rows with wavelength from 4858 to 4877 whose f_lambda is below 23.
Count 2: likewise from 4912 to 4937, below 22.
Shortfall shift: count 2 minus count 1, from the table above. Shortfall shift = 15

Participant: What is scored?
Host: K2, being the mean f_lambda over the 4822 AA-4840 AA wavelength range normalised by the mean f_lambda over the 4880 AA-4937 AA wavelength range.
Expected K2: 1.0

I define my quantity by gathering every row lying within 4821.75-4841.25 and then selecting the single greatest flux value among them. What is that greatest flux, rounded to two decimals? 22.42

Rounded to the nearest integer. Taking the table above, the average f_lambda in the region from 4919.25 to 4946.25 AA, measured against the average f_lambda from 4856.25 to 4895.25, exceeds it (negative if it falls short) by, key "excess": -17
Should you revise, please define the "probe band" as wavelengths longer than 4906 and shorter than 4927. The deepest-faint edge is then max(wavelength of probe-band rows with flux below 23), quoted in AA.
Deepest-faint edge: 4926.0 AA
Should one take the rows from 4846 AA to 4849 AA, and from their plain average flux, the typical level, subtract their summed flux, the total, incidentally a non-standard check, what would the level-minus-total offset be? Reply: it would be -28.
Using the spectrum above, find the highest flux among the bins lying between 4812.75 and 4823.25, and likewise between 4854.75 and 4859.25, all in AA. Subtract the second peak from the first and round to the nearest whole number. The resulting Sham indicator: -35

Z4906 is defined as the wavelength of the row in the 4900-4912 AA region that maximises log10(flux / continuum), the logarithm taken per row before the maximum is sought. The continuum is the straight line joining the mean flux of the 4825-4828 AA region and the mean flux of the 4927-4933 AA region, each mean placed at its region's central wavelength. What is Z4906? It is 4903.5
